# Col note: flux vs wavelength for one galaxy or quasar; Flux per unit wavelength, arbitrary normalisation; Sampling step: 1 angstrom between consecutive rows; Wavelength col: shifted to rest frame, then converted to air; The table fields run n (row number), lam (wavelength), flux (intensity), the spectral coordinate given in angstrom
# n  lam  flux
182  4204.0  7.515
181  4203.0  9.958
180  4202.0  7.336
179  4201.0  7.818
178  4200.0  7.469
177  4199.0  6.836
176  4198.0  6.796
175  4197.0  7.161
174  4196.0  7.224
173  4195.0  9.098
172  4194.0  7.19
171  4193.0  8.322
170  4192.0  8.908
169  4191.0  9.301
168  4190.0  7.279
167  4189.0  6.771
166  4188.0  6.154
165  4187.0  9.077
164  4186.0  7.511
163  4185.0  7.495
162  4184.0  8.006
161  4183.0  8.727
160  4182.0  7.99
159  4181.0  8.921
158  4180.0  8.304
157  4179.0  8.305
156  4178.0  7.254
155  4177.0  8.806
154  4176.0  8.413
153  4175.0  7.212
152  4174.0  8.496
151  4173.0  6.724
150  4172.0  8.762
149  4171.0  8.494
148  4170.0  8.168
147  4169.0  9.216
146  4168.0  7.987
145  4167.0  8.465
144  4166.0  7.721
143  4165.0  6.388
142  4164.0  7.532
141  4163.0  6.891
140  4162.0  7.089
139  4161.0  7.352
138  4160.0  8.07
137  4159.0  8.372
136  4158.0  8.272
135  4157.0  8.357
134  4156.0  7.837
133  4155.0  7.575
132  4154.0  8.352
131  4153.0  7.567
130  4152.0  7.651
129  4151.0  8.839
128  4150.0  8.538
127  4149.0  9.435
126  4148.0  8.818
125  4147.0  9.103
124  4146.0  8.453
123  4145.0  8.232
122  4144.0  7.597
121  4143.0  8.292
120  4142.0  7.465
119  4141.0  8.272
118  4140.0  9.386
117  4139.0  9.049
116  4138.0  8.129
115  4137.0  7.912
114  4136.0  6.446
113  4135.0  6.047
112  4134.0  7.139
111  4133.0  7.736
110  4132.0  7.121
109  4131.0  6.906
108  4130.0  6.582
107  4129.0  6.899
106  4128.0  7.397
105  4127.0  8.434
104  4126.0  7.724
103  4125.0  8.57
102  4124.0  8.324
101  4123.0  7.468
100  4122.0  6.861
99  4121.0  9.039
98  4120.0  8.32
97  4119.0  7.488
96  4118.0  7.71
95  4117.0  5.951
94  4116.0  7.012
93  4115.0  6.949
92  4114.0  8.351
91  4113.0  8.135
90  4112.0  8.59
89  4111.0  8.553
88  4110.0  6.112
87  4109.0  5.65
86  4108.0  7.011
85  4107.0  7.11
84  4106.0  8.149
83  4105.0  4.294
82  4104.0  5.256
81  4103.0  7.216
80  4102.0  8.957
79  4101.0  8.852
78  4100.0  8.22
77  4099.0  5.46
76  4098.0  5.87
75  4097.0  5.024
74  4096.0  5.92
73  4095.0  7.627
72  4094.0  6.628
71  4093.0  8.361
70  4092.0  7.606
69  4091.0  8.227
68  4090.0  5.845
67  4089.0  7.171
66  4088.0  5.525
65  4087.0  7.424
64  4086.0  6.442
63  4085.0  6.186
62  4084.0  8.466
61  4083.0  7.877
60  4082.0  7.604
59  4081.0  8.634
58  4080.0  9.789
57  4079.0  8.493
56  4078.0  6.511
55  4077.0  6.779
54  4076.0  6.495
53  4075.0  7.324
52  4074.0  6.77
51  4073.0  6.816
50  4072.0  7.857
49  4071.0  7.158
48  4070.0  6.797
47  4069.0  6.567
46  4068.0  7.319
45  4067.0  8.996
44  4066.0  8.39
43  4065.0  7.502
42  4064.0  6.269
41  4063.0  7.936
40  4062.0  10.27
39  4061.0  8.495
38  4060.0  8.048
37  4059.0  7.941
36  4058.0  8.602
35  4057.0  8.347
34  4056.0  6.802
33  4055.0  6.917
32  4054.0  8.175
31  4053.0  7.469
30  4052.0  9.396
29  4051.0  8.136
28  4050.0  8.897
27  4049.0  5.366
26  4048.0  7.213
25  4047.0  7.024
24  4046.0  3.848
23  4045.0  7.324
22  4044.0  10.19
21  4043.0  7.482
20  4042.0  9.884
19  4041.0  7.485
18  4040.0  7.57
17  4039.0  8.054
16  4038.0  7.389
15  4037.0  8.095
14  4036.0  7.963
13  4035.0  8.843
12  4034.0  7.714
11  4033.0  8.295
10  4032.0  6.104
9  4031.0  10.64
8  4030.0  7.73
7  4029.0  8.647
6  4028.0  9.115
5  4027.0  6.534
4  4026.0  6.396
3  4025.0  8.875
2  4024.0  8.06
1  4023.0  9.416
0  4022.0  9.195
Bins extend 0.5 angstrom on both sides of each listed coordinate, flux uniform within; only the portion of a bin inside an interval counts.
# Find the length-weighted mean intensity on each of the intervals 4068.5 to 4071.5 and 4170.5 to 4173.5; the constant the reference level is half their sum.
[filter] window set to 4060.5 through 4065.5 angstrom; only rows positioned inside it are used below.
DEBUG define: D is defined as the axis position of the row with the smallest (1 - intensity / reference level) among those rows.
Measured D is 4062.0 angstrom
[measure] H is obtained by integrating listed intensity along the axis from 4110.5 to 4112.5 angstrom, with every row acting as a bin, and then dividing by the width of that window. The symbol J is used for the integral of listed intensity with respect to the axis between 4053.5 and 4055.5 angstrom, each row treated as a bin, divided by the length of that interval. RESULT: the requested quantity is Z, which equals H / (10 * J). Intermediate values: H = 8.6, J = 7.55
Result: 0.114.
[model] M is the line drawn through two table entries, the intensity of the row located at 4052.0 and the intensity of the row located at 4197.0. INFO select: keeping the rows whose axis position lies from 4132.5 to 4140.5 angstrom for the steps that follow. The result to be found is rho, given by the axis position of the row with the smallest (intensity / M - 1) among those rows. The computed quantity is 4135.0 angstrom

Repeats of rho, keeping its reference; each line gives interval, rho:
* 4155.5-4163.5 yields 4163.0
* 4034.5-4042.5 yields 4038.0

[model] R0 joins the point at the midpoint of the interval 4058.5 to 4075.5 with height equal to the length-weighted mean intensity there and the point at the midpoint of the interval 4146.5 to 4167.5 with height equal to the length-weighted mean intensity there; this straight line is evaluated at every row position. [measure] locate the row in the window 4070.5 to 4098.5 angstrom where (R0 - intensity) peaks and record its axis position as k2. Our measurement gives 4097.0 angstrom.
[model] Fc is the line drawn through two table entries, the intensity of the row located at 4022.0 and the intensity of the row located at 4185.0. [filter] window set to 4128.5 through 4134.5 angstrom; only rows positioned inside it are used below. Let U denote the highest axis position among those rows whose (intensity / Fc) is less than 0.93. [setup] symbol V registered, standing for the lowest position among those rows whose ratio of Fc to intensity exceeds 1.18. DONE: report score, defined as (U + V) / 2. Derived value 4132.0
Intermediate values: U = 4134.0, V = 4130.0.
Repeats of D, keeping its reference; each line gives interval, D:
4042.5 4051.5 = 4044.0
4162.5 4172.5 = 4169.0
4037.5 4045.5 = 4044.0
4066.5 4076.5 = 4067.0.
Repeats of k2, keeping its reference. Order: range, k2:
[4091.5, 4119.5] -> 4105.0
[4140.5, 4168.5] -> 4165.0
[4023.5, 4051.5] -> 4046.0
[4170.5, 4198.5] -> 4188.0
